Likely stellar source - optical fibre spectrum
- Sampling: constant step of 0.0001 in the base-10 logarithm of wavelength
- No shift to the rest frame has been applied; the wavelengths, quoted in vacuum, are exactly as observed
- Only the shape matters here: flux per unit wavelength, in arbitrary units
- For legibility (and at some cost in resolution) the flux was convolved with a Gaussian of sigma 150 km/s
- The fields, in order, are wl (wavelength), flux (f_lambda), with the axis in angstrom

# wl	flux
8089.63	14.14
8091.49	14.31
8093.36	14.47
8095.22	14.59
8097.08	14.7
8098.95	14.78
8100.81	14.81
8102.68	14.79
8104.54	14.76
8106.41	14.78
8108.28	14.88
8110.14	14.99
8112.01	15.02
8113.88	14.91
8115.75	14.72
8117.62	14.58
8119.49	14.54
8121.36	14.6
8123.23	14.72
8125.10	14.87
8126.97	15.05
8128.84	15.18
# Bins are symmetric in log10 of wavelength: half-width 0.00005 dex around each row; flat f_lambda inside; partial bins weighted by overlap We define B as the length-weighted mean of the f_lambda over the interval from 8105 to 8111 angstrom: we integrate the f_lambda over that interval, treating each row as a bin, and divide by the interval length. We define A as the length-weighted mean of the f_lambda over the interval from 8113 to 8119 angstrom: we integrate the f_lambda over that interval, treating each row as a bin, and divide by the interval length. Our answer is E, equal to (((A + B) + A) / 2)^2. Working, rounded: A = 14.7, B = 14.9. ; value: 491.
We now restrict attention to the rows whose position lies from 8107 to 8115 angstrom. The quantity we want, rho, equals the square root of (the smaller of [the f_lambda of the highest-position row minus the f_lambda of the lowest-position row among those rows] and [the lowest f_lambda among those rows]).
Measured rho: 0.17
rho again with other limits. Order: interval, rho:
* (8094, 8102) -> 0.47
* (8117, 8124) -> 0.37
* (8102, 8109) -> 0.30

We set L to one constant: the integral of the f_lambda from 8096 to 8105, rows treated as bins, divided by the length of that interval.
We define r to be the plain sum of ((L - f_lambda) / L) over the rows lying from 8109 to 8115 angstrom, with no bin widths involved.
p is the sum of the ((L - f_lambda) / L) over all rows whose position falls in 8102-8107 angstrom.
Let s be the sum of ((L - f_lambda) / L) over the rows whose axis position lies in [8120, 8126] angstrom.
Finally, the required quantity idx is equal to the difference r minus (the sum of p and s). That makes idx -0.049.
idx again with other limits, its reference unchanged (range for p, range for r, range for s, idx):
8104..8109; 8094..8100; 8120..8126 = 0.015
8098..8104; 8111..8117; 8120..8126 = -0.027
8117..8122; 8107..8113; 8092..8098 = -0.117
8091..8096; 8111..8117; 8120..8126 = -0.096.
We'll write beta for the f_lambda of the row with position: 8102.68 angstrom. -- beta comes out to 14.79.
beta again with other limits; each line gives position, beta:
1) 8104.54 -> 14.76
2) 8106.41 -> 14.78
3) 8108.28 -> 14.88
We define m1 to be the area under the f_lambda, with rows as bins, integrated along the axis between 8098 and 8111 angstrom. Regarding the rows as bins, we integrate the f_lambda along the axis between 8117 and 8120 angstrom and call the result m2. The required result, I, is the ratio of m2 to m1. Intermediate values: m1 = 193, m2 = 44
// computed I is 0.2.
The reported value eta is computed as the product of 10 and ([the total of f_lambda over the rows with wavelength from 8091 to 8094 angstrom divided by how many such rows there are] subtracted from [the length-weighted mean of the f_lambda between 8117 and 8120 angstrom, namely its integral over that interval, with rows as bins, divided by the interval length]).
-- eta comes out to 1.7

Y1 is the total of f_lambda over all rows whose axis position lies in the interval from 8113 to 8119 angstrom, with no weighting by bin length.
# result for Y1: 44.2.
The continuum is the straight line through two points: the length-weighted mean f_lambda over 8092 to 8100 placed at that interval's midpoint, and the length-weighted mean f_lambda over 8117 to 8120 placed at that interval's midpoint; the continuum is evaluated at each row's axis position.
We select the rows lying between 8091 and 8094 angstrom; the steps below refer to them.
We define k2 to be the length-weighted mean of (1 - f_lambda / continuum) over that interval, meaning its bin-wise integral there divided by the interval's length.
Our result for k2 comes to 0.016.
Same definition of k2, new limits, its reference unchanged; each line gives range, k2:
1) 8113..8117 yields -0.016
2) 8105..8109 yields -0.016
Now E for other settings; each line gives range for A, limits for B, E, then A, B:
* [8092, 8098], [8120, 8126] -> 481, 14.6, 14.7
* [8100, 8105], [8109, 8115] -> 496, 14.8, 15.0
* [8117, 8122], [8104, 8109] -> 482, 14.6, 14.8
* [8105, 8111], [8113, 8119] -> 494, 14.9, 14.7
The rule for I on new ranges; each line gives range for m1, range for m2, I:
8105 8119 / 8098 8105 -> 0.5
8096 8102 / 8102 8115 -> 2.2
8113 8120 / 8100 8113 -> 1.9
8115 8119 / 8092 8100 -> 2.0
